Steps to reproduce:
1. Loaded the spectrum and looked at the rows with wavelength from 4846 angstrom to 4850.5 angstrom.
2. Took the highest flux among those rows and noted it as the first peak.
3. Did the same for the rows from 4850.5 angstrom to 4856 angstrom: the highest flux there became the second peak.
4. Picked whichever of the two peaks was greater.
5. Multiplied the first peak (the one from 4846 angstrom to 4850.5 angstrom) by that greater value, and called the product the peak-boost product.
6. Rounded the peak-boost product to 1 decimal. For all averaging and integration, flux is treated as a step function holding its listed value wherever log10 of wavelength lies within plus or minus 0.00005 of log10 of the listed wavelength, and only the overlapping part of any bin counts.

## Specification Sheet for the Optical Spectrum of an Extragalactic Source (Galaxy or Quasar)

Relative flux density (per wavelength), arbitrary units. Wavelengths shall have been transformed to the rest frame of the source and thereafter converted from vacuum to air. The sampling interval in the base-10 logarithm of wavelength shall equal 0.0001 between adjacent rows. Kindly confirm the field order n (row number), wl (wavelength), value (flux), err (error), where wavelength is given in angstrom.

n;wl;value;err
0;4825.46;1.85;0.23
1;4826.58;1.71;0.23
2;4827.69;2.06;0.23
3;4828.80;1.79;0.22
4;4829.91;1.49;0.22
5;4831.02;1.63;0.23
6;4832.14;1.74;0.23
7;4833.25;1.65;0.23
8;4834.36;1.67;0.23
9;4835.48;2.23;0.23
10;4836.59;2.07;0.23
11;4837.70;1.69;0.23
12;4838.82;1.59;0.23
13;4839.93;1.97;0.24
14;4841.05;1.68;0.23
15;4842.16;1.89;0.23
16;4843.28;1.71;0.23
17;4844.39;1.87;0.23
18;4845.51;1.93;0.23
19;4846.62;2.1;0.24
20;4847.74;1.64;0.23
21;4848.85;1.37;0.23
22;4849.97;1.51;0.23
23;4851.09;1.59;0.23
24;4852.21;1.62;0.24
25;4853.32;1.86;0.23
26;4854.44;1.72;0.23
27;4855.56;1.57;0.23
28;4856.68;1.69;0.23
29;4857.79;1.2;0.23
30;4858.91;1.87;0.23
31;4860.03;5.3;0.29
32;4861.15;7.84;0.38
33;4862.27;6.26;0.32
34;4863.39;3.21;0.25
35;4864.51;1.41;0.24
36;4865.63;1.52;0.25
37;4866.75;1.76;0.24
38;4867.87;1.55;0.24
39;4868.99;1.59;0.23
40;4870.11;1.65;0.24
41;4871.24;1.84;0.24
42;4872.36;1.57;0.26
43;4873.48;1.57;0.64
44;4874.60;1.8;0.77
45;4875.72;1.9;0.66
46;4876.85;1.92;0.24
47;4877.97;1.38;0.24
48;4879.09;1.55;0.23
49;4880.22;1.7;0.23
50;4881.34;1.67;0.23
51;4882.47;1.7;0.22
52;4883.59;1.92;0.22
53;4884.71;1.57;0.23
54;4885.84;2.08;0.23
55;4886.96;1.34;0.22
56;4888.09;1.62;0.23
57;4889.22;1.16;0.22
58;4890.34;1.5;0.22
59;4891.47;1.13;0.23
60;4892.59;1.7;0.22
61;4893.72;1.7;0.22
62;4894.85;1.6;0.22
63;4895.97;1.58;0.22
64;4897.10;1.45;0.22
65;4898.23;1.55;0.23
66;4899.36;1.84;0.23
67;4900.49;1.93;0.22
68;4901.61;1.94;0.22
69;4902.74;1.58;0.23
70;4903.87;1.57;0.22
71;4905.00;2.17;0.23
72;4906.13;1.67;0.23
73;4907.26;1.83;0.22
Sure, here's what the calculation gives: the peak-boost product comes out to 4.4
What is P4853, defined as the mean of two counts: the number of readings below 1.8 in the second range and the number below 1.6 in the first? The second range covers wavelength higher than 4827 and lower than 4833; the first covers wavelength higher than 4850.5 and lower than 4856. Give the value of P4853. 3.0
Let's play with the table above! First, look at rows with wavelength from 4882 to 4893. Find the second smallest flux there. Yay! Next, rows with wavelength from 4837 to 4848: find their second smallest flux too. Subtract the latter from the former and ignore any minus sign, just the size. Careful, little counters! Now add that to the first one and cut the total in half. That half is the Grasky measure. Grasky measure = 0.820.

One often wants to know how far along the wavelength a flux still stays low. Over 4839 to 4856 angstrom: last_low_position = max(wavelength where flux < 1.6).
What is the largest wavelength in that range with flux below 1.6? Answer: 4855.56 angstrom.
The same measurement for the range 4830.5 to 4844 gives 4838.82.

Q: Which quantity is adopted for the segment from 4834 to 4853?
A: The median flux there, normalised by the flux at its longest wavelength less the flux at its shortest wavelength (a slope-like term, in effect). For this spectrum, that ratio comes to -34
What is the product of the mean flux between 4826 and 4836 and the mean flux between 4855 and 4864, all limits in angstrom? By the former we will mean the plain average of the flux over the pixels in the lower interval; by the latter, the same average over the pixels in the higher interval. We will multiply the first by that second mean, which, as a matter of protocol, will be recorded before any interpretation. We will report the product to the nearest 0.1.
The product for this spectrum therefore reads 6.4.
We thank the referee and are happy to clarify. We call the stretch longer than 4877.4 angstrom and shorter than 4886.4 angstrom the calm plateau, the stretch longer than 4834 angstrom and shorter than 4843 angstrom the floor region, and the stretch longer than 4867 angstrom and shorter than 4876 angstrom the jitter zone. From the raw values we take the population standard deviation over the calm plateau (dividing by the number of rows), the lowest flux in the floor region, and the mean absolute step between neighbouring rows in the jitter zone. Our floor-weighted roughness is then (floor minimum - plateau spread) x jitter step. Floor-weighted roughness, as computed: 0.2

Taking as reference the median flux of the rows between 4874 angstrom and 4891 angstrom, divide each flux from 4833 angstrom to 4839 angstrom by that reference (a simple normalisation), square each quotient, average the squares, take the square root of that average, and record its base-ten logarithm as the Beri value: 0.04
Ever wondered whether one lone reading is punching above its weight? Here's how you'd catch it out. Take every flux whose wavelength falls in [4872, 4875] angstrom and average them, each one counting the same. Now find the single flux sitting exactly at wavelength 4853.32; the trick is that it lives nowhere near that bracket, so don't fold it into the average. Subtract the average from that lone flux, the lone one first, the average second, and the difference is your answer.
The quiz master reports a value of 0.21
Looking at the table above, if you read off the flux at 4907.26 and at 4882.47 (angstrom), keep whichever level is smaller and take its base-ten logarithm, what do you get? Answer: 0.23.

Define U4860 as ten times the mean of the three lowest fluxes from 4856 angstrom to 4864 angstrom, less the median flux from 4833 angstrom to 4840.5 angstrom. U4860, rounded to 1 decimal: 14.2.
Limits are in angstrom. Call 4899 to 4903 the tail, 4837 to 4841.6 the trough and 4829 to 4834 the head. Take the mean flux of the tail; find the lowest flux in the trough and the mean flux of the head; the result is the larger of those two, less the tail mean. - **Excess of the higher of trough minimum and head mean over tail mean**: -0.20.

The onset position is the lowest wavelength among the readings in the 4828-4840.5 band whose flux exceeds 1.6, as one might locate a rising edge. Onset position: 4828.80 angstrom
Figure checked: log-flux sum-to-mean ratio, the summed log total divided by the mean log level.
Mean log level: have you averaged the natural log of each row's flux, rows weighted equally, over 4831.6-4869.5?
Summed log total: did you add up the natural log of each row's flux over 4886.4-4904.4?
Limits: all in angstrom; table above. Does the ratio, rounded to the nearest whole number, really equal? 11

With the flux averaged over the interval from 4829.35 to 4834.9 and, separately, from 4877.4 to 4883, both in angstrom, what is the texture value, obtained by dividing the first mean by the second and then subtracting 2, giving -0.98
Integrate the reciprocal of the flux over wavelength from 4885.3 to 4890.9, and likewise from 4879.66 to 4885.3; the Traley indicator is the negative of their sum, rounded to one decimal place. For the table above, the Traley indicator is -7.1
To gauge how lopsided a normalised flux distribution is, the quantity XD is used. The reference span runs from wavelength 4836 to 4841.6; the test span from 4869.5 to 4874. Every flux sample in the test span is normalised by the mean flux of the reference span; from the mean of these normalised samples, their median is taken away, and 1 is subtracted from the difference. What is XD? -0.97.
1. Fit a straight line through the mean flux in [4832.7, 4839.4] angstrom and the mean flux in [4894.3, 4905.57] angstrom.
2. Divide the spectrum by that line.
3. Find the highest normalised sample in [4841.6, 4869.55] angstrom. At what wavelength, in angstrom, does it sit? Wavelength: 4861.15 angstrom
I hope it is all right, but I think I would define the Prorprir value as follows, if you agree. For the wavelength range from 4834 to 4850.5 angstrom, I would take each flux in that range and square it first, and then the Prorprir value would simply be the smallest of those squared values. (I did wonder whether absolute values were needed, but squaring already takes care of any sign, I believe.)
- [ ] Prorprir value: 1.88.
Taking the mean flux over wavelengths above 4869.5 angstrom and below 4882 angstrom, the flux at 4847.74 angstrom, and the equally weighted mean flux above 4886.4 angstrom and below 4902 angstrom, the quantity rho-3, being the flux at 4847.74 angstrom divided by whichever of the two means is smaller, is 1.04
